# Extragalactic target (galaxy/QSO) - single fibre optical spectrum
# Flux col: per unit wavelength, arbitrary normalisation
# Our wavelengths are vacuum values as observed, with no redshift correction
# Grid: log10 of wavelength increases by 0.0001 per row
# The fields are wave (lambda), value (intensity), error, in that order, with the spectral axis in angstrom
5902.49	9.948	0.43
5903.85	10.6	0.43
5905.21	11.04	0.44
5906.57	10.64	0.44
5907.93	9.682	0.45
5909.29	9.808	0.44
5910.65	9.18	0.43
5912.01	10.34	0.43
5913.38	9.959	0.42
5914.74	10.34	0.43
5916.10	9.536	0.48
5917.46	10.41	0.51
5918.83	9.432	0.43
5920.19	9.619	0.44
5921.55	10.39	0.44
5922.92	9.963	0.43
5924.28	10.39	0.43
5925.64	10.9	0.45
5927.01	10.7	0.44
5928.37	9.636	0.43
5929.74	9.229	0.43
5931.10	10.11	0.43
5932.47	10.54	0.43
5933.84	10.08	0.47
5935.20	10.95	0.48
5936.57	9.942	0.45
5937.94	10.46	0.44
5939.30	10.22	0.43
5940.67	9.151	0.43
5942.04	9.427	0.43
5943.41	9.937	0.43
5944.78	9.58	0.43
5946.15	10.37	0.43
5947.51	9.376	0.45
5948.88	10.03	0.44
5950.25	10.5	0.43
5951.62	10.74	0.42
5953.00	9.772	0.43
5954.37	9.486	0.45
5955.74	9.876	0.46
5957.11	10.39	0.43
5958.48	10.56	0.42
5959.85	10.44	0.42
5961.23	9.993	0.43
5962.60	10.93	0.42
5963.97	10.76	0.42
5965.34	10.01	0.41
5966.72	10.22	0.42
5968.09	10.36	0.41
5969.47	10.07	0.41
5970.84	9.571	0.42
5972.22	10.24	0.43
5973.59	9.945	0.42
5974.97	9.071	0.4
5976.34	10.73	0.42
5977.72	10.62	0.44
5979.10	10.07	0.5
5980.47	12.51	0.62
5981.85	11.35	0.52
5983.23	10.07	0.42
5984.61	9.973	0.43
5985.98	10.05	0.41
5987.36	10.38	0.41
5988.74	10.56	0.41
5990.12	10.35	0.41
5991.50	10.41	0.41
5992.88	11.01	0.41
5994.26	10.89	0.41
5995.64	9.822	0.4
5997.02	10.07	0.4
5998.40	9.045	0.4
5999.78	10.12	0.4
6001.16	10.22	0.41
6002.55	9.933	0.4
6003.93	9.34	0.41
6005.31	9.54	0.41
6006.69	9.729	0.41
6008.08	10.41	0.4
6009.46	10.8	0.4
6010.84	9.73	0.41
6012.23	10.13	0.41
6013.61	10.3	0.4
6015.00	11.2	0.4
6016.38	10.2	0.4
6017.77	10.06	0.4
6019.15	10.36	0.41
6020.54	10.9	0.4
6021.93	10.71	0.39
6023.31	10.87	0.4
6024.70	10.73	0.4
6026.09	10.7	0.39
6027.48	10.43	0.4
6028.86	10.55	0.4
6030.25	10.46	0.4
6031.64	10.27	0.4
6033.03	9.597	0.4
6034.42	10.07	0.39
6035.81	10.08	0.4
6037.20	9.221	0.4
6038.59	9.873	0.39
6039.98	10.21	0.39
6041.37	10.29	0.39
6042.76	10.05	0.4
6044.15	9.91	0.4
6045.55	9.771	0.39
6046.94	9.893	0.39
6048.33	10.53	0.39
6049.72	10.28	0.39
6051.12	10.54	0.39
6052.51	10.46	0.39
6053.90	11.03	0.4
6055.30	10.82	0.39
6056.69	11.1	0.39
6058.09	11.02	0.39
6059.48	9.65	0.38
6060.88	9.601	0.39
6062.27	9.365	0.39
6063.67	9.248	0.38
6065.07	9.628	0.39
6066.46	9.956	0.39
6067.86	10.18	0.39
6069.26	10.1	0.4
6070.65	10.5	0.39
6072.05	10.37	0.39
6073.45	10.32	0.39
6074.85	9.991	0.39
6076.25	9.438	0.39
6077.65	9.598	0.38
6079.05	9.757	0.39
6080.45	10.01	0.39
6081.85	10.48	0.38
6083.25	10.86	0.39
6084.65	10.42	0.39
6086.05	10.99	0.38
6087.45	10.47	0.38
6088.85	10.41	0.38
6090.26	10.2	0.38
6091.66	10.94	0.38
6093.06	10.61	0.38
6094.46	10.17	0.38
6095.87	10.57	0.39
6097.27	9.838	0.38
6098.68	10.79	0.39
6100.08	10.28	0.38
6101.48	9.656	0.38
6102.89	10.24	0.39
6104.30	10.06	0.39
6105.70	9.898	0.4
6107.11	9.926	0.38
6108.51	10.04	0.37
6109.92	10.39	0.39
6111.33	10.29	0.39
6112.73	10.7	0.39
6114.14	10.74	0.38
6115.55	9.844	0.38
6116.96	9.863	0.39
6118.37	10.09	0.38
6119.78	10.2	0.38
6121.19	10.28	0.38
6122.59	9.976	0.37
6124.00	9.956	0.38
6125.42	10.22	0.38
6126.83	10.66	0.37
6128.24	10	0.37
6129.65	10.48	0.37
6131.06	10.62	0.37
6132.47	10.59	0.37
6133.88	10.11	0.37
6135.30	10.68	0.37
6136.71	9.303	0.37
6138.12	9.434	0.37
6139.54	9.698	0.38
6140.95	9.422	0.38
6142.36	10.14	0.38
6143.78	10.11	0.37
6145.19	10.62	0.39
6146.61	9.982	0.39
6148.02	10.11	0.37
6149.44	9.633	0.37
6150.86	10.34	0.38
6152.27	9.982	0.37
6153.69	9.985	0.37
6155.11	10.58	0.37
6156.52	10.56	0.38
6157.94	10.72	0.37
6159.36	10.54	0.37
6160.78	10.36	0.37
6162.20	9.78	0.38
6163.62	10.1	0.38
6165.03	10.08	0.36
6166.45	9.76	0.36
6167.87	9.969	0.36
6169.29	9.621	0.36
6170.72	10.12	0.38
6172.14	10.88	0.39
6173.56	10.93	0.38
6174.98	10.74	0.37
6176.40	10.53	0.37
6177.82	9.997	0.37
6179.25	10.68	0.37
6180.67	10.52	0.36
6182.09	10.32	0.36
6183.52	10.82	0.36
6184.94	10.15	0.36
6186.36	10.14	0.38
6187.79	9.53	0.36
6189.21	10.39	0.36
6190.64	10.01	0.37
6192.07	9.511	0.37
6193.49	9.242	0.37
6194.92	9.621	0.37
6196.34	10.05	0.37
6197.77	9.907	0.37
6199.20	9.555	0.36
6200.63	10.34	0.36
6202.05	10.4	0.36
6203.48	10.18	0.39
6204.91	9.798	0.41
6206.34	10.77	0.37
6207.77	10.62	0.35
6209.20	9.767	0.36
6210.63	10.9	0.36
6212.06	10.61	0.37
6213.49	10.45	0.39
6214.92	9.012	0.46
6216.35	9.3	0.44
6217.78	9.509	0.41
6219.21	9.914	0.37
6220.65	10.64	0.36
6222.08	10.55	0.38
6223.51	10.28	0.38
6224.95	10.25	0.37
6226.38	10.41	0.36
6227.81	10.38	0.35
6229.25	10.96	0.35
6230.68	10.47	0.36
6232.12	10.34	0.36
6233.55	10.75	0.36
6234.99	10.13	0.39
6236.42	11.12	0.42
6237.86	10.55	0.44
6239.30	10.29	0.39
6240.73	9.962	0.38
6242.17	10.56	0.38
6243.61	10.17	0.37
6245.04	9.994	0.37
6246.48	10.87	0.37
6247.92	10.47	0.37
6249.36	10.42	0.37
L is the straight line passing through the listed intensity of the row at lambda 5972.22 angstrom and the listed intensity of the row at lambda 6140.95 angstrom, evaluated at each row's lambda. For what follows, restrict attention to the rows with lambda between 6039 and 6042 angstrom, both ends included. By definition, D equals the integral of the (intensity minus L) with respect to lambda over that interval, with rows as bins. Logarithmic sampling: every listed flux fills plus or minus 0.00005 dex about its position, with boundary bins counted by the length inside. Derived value 1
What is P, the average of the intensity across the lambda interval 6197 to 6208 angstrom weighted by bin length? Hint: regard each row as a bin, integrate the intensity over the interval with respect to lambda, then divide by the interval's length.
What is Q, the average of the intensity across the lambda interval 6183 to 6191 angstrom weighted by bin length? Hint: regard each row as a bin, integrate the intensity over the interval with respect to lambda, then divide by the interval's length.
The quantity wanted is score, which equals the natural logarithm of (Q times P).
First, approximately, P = 10.2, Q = 10.2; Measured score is 4.639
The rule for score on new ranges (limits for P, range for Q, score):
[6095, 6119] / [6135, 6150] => 4.614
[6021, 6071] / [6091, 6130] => 4.650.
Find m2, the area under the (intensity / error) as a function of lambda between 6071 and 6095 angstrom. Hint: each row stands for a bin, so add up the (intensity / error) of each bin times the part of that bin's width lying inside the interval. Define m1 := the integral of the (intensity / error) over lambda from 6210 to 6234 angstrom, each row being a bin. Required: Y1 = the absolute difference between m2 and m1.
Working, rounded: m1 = 657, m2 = 643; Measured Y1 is 15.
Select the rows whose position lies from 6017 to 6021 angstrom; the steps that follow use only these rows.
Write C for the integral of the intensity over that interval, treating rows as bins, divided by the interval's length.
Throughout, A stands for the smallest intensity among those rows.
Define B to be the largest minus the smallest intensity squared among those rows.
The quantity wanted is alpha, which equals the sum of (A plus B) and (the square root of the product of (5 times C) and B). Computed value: 58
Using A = 10.06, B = 18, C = 10.4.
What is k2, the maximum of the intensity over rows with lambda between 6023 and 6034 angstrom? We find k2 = 10.87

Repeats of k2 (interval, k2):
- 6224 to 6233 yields 10.96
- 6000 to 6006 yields 10.22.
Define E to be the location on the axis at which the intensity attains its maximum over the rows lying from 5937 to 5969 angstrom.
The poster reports 5962.60 angstrom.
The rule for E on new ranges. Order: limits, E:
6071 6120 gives 6086.05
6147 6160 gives 6157.94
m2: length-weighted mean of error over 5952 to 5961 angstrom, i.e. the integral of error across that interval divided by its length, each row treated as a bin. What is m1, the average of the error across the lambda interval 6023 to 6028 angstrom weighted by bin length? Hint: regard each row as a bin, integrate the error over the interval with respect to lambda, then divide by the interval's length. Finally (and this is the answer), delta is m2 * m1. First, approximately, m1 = 0.397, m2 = 0.434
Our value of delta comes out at 0.172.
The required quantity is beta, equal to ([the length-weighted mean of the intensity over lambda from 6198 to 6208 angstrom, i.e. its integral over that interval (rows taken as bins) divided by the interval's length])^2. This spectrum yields 104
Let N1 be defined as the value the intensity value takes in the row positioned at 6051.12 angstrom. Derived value 10.54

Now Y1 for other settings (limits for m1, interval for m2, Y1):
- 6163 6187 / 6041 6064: 70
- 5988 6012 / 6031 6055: 19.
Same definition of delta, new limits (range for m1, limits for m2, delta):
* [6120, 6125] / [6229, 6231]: 0.134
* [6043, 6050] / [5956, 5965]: 0.167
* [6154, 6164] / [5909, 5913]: 0.161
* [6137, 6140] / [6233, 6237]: 0.146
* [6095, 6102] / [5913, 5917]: 0.173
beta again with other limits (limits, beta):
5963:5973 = 104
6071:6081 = 99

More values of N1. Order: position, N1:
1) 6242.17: 10.56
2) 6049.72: 10.28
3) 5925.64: 10.9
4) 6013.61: 10.3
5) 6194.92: 9.621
